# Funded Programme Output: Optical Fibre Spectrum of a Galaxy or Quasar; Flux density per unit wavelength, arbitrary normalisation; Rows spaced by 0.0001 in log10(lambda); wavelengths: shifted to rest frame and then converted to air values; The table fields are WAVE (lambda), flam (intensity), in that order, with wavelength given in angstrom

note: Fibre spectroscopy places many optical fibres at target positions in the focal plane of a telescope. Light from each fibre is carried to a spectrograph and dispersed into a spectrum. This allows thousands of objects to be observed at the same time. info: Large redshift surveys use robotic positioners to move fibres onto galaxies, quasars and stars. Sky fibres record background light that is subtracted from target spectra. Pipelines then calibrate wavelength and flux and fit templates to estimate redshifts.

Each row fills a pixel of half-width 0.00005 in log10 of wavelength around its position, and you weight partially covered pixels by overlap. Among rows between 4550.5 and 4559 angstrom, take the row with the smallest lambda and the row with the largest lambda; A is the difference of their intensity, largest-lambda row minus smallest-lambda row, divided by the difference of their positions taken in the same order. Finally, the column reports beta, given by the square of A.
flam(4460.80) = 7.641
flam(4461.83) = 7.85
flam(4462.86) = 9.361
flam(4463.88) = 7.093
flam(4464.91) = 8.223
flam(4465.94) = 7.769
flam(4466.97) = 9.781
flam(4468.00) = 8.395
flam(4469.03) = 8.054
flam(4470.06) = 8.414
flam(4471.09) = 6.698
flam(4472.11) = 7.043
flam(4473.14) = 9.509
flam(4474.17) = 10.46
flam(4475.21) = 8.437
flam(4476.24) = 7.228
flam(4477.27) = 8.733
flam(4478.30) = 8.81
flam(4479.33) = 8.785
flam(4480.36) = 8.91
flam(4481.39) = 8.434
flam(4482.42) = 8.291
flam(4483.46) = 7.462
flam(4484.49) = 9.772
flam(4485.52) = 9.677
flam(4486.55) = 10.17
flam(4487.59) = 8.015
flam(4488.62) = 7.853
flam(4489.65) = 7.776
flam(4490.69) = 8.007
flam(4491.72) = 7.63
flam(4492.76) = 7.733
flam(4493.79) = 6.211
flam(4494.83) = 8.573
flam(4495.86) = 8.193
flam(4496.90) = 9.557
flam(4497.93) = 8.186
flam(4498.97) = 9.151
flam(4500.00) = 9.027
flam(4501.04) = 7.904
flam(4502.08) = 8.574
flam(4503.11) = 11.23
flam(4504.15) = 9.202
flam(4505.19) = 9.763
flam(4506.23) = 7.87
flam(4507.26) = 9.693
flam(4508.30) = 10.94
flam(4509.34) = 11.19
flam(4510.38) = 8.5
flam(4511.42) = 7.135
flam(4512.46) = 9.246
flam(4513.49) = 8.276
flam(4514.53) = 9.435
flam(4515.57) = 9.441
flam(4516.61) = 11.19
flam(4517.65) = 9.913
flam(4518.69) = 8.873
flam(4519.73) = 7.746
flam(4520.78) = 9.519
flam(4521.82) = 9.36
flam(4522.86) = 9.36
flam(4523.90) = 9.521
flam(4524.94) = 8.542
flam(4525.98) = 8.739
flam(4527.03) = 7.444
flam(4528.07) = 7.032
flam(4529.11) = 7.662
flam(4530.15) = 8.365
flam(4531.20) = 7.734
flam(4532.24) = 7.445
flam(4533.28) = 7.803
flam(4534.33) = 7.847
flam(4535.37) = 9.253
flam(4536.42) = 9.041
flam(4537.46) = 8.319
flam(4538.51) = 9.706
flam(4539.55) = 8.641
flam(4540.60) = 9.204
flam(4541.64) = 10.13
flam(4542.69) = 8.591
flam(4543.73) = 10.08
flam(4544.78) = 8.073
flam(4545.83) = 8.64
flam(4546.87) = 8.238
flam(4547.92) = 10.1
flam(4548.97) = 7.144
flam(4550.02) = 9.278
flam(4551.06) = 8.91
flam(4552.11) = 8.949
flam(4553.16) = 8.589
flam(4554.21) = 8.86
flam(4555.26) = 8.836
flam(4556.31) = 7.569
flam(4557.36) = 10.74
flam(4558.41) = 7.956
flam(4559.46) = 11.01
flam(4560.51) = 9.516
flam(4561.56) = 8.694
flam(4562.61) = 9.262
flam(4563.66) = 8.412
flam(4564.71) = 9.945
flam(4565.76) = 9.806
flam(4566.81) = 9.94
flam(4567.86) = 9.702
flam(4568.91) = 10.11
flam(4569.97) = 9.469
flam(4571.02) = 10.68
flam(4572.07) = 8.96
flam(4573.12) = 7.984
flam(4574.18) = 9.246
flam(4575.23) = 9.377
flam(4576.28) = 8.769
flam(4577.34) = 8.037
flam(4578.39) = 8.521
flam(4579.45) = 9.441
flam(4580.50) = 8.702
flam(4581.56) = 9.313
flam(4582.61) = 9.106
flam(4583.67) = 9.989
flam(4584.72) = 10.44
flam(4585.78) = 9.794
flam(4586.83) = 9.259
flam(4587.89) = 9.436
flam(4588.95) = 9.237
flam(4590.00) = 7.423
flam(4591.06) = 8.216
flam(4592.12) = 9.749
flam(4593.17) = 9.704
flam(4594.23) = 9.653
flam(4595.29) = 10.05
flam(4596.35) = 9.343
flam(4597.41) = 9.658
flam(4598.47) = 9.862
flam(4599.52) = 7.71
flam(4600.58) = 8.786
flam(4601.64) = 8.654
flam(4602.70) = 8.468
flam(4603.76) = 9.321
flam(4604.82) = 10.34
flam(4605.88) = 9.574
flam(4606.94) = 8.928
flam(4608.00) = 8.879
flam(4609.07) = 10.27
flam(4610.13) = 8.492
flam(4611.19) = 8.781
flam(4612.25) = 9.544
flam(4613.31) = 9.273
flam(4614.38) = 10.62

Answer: 0.017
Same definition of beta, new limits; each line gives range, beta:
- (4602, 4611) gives 0.000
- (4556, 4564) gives 0.013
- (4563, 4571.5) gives 0.095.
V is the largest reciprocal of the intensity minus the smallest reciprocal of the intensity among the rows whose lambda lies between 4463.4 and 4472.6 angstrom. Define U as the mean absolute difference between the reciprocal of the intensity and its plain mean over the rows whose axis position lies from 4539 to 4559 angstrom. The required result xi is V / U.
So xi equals 5.4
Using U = 0.0087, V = 0.047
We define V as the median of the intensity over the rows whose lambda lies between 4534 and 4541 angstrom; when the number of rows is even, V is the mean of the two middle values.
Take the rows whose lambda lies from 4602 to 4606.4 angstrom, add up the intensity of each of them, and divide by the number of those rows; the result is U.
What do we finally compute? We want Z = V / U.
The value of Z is 0.96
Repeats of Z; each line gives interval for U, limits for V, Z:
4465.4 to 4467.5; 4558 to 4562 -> 1.04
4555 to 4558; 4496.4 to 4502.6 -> 0.97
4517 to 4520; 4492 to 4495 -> 0.87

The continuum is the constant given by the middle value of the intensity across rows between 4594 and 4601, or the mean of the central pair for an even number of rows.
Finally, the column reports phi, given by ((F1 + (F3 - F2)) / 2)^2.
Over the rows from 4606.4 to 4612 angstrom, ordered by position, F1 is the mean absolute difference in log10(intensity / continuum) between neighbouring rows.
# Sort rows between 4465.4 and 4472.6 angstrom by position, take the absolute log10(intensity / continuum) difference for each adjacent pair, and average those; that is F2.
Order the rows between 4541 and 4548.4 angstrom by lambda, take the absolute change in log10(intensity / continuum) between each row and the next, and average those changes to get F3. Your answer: 0.0006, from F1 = 0.041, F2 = 0.054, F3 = 0.063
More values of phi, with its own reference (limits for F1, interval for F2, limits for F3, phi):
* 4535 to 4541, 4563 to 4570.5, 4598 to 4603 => 0.0009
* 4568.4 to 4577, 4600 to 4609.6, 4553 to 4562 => 0.0021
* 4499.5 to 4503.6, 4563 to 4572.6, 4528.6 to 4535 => 0.0009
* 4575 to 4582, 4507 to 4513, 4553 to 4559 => 0.0003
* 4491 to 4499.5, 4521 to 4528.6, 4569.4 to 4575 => 0.0024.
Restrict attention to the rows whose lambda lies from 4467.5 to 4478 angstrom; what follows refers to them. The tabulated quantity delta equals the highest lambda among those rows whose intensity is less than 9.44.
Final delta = 4477.27 angstrom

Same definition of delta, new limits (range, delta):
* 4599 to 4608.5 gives 4608.00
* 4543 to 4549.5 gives 4548.97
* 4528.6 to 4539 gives 4537.46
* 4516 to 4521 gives 4519.73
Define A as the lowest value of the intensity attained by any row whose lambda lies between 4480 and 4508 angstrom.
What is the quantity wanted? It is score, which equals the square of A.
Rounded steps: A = 6.211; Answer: 39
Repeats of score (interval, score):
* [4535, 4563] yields 51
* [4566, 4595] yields 55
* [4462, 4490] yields 45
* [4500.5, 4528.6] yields 49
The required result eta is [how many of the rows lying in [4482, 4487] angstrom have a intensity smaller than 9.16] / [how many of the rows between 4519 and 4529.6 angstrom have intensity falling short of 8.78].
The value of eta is 0.3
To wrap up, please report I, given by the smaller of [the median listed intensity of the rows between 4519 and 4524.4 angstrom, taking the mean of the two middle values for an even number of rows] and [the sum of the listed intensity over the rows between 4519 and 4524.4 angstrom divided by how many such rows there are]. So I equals 9.1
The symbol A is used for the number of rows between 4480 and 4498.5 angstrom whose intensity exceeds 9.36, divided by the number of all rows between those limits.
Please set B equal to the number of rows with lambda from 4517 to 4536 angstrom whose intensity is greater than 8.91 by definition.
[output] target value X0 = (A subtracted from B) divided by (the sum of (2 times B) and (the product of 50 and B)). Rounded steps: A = 0.22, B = 6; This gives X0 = 0.0185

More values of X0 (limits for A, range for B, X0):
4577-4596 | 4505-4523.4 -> 0.0184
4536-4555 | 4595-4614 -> 0.0188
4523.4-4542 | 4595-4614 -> 0.0189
